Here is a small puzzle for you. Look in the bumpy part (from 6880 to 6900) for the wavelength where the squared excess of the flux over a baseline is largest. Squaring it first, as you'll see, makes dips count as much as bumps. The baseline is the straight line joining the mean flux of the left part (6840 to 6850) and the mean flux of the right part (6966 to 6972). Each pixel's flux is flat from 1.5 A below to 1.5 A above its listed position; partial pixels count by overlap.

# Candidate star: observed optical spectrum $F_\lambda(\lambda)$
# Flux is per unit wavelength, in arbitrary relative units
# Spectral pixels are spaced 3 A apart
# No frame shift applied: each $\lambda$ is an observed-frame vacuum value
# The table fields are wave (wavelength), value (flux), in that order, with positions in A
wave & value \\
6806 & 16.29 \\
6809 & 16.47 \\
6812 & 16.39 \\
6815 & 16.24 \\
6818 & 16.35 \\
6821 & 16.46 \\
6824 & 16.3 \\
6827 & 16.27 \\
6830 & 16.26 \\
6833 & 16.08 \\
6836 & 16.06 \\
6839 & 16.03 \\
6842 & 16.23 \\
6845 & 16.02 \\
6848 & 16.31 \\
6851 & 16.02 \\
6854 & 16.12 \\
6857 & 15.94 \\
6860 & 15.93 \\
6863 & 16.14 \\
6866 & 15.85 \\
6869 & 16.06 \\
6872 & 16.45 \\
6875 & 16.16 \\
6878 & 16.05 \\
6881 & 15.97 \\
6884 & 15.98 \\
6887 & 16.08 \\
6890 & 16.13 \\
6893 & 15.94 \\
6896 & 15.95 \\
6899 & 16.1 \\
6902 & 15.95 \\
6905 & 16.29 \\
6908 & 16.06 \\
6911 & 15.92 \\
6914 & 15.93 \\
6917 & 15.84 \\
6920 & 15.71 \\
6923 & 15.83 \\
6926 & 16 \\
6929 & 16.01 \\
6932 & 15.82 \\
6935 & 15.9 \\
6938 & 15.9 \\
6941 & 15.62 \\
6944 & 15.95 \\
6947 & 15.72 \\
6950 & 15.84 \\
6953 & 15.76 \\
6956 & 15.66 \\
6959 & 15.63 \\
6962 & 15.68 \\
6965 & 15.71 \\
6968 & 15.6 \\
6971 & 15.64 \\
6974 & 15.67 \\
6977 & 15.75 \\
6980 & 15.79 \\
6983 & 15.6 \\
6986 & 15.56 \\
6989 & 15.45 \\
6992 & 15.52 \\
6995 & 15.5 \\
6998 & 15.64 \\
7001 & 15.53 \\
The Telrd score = 6899 A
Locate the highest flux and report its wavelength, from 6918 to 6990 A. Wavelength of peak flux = 6929 A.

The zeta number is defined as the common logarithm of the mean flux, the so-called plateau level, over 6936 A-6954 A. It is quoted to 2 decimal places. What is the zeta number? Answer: 1.20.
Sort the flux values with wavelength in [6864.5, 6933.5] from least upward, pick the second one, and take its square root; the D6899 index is 3.98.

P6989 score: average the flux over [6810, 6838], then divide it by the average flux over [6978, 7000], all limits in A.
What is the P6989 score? 1.044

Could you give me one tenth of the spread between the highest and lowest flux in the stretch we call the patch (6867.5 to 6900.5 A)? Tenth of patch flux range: 0.051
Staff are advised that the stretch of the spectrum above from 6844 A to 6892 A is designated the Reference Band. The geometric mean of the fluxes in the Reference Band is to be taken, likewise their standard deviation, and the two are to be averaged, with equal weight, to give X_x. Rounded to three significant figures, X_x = 8.11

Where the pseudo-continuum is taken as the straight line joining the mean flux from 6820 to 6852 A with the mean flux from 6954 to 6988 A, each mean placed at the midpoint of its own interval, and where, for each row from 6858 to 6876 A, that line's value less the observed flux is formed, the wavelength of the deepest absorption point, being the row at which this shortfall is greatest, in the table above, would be 6866 A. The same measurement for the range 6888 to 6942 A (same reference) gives 6941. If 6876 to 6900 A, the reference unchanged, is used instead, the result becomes 6881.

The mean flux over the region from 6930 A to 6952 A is 15.8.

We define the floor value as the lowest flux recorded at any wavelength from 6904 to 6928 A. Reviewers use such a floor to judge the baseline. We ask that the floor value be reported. 15.71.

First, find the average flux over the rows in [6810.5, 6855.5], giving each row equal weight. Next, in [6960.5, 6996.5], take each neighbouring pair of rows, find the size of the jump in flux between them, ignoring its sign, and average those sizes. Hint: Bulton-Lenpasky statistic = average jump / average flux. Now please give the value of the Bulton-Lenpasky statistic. 0.0043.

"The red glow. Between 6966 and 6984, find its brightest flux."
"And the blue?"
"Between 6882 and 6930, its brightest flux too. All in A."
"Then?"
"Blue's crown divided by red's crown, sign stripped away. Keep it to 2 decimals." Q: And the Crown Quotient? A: 1.03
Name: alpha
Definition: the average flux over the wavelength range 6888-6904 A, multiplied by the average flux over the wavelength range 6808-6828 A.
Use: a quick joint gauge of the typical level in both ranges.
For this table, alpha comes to 262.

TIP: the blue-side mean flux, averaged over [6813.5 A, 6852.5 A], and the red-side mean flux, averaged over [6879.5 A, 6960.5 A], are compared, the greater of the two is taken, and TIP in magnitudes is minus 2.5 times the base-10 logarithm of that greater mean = -3.02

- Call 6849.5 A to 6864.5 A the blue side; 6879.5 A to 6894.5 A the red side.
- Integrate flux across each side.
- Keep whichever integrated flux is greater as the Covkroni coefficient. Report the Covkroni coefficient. 240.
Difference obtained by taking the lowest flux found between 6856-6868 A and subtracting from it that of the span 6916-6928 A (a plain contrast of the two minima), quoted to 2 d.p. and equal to 0.14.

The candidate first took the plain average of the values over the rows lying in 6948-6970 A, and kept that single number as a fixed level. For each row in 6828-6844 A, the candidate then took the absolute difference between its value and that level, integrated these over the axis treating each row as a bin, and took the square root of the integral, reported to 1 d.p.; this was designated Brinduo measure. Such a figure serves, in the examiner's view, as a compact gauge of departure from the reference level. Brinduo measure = 2.6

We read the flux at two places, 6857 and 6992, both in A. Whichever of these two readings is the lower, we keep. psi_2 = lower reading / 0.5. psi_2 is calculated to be 31.04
